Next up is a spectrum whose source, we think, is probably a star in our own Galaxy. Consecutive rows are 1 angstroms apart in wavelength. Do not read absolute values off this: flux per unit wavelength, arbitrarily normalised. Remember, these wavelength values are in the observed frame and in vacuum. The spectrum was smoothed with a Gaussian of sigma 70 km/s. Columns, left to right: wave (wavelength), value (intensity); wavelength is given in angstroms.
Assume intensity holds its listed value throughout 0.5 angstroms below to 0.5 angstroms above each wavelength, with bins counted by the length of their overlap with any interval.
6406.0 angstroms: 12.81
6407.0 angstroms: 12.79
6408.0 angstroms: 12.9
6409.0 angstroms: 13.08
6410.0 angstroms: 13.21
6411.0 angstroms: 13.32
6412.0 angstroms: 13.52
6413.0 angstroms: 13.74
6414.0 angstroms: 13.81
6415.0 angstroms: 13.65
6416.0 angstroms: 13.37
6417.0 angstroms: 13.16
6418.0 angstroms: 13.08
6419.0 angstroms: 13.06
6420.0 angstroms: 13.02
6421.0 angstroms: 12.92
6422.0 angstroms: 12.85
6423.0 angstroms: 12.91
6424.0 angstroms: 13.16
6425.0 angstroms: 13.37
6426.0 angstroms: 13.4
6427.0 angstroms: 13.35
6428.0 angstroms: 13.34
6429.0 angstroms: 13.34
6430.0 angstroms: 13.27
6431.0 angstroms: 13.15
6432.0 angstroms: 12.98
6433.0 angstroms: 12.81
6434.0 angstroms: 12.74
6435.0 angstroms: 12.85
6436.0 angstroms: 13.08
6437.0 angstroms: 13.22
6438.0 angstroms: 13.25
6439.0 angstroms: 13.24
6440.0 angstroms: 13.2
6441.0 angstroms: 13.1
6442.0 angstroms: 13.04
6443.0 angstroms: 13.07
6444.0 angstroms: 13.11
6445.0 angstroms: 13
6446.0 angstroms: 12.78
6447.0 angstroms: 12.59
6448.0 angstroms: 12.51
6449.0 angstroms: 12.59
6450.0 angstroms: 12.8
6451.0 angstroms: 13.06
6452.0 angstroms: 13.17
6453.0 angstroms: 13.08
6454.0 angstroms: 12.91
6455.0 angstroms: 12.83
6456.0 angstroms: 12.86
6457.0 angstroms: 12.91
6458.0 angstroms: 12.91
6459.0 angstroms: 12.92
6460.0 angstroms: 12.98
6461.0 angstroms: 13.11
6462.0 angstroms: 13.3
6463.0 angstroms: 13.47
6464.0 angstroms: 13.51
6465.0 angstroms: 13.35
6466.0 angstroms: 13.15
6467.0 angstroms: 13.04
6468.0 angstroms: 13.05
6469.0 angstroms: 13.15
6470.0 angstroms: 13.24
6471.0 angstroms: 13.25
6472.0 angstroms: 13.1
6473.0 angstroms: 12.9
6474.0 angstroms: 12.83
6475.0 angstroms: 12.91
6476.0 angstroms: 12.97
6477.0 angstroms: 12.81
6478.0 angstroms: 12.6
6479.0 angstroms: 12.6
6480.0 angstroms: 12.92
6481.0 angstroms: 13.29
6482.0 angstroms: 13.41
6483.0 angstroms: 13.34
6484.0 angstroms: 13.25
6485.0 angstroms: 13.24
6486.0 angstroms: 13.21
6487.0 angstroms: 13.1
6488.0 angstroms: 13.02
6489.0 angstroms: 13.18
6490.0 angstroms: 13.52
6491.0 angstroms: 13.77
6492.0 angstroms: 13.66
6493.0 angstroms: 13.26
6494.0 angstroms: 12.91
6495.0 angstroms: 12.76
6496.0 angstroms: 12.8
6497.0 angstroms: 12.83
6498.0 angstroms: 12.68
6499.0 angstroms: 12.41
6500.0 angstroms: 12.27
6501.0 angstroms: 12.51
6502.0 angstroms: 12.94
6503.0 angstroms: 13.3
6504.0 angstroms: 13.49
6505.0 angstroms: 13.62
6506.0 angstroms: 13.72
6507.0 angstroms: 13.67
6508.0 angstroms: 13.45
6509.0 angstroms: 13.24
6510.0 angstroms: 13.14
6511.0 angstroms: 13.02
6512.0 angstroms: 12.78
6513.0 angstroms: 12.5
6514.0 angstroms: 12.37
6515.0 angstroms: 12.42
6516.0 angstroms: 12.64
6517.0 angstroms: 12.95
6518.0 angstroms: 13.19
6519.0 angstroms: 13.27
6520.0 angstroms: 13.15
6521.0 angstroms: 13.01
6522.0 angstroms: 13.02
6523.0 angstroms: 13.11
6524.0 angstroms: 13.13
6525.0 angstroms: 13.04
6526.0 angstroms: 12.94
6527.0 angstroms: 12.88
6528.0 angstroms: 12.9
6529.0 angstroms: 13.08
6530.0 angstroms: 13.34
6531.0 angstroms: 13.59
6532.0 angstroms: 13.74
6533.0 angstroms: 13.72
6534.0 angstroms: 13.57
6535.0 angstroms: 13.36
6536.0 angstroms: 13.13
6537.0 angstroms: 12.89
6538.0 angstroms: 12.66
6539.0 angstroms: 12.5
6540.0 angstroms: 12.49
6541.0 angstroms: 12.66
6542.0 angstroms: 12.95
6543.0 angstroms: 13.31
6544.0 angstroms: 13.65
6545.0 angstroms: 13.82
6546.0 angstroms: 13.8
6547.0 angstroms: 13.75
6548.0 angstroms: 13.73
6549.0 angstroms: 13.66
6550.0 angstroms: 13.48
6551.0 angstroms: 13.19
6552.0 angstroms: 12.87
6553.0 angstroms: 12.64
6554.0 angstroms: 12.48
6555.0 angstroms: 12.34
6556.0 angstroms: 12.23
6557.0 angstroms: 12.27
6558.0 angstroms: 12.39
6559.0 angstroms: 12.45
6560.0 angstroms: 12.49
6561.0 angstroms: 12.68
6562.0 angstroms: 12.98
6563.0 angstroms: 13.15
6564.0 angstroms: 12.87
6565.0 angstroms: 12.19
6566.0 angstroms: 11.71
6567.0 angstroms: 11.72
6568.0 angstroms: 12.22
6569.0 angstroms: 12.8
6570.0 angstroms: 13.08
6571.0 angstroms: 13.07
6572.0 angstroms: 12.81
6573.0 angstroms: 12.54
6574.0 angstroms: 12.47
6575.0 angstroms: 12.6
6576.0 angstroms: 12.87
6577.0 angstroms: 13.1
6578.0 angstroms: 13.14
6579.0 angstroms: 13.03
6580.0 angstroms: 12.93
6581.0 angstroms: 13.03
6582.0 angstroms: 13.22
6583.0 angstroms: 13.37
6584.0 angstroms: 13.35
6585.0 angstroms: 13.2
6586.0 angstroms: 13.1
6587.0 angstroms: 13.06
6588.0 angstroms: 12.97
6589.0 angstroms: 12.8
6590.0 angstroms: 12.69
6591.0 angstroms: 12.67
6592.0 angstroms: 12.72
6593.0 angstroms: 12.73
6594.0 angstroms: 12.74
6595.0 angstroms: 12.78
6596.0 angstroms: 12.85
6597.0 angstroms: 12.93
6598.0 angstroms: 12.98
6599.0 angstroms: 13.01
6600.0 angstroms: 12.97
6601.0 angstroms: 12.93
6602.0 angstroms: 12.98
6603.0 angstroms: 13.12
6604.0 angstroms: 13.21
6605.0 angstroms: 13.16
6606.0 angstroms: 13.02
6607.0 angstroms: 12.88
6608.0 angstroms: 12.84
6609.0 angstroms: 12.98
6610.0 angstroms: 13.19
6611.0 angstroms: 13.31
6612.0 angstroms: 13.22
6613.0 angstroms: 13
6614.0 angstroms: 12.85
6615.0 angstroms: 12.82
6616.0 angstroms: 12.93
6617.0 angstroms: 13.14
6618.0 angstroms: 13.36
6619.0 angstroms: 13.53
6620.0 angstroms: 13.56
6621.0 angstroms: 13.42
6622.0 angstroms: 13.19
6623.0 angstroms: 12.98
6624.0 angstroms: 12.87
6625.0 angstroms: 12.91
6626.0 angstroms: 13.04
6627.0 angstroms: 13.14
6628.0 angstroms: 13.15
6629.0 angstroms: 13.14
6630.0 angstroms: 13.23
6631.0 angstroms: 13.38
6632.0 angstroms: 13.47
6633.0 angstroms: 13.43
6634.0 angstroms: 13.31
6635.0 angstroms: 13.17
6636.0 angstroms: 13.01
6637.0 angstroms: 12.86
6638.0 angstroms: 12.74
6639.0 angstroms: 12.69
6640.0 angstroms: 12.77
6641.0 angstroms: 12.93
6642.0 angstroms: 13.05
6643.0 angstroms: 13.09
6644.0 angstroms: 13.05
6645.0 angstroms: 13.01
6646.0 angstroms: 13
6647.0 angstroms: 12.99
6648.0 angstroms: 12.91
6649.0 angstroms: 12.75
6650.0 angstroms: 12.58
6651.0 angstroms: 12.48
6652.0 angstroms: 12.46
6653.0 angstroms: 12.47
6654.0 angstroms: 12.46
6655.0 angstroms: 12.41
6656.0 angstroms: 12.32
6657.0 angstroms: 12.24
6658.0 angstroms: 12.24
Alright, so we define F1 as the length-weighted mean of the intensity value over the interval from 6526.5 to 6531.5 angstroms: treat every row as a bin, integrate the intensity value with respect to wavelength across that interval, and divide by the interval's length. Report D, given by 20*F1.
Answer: 263.2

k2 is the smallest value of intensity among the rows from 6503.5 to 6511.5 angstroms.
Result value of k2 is 13.02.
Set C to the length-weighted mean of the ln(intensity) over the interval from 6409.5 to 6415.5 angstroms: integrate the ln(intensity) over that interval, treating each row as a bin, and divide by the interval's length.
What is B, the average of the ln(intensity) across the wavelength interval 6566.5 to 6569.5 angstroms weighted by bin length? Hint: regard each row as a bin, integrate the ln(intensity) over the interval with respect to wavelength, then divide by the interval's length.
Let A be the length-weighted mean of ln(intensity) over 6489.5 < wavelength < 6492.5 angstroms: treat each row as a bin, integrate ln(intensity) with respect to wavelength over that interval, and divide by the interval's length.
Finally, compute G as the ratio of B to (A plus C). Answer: 0.480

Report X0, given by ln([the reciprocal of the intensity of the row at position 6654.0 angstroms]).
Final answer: -2.52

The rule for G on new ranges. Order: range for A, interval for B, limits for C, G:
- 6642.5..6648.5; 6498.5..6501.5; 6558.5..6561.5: 0.494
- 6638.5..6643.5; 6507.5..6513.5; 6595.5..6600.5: 0.501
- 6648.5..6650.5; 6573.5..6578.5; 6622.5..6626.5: 0.500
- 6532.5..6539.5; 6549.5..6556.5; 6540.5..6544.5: 0.494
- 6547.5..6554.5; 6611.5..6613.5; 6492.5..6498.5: 0.502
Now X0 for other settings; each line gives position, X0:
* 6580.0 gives -2.56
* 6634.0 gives -2.59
